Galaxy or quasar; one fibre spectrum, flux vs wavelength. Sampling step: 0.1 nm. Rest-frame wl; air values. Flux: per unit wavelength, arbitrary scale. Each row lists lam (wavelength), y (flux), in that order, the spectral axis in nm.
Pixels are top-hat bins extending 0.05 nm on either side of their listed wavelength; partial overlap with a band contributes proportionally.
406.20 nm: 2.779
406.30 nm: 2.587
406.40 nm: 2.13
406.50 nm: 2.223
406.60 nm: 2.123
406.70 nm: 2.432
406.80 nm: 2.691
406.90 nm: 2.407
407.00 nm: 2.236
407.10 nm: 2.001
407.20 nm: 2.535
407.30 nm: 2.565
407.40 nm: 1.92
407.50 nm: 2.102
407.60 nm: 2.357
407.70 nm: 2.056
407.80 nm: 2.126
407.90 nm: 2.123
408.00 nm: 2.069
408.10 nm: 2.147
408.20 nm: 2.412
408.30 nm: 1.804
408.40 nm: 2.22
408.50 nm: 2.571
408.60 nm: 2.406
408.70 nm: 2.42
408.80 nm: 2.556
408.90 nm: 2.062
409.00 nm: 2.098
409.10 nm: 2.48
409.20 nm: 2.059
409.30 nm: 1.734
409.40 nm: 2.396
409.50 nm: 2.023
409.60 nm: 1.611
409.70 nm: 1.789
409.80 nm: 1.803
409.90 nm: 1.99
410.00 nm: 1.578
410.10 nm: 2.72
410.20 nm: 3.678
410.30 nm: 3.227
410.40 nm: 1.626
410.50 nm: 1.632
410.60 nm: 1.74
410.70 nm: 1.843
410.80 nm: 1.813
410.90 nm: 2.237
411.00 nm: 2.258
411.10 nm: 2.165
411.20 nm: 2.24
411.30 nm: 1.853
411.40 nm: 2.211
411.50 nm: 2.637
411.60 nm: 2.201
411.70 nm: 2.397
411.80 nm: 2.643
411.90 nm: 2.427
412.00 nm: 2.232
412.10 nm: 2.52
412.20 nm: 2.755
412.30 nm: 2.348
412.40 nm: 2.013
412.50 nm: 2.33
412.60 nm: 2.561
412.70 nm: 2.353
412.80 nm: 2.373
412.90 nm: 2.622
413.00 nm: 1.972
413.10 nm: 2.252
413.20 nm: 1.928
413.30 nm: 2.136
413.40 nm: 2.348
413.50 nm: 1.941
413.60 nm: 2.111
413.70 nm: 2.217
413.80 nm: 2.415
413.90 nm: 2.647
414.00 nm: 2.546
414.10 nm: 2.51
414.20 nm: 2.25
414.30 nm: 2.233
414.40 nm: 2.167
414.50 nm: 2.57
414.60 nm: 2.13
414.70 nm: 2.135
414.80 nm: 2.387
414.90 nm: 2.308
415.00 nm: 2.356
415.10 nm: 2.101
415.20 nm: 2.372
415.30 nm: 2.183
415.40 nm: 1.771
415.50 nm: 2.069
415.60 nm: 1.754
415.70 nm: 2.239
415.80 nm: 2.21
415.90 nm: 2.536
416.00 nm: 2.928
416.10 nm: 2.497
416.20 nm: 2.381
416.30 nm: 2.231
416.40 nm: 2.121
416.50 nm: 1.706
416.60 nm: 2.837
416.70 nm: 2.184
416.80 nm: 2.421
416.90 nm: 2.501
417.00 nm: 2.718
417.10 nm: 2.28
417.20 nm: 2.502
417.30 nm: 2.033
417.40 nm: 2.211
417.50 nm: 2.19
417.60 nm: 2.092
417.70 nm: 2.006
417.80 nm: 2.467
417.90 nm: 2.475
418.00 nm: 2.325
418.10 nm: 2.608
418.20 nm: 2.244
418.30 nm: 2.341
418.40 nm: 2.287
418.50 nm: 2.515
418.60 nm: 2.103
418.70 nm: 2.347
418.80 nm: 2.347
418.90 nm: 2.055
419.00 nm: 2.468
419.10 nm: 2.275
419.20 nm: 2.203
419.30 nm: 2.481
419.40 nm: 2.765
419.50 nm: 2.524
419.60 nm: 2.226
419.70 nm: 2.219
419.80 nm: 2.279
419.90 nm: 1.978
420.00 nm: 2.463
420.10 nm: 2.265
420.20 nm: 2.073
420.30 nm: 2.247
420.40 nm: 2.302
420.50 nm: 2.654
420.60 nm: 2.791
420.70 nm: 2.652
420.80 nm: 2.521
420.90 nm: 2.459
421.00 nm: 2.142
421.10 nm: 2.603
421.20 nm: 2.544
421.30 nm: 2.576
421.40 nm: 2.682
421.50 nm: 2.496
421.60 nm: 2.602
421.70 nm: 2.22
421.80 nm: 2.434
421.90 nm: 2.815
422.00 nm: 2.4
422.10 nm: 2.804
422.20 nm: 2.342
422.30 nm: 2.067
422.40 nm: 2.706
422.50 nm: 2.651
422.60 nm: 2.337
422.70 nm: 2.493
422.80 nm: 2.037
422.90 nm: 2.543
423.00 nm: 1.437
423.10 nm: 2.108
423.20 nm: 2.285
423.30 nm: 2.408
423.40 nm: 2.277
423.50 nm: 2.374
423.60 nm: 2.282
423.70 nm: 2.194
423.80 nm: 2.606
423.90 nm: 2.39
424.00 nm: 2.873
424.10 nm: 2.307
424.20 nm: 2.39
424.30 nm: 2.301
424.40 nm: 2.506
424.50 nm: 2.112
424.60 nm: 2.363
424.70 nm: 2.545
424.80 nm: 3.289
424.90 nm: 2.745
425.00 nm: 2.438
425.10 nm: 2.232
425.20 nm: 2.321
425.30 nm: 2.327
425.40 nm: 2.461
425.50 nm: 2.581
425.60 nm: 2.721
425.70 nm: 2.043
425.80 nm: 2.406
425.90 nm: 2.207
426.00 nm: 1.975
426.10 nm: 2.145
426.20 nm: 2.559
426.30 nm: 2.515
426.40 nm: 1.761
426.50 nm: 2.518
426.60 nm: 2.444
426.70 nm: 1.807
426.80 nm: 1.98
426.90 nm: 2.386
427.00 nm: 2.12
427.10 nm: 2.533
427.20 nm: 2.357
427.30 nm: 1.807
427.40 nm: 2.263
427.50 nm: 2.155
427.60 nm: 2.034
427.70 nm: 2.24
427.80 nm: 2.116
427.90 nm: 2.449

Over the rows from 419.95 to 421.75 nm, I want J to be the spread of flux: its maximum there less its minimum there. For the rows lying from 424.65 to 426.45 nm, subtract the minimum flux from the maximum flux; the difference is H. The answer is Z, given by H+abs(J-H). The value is 2.3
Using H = 1.53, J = 0.7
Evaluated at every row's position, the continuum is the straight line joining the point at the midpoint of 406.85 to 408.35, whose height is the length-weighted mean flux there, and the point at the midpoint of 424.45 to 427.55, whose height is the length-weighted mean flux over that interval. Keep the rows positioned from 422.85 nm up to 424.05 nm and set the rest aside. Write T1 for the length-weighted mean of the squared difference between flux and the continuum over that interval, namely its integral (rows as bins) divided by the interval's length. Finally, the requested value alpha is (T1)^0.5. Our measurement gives 0.328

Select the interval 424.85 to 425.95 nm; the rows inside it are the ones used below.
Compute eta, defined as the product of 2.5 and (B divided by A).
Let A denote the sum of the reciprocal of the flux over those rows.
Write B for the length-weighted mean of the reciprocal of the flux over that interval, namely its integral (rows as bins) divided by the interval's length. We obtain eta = 0.23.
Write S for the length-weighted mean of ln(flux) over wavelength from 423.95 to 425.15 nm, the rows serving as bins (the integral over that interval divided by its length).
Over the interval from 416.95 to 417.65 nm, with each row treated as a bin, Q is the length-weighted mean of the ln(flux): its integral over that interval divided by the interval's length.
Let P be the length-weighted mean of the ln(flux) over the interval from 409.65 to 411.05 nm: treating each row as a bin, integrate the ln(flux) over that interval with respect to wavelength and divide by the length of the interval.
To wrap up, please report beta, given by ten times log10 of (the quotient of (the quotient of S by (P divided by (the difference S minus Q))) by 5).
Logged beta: -16.5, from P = 0.725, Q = 0.82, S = 0.91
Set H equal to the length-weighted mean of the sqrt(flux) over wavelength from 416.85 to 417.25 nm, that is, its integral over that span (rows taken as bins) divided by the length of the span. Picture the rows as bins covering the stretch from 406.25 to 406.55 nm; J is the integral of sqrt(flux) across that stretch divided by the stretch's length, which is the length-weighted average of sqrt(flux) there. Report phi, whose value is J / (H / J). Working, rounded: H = 1.58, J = 1.52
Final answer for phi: 1.46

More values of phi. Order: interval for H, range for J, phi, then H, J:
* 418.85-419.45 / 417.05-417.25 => 1.55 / 1.54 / 1.55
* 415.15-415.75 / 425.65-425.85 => 1.55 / 1.43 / 1.49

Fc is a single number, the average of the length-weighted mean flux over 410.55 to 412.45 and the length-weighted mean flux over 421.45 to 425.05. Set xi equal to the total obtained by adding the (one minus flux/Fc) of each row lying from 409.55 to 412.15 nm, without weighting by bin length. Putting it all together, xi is 1.5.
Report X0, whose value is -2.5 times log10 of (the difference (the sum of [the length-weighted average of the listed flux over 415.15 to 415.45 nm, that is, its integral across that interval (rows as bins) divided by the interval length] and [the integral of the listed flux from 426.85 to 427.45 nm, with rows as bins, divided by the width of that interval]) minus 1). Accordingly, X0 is -1.31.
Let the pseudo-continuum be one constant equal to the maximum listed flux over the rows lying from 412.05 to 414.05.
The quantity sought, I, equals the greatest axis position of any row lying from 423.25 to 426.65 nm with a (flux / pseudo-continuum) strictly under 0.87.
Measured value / 426.40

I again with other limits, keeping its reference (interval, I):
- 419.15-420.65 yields 420.40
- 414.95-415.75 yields 415.70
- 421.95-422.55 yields 422.30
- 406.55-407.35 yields 407.10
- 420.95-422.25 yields 422.20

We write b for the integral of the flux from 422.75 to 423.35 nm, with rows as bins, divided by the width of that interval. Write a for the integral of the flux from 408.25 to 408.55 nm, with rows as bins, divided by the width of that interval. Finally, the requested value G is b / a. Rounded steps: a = 2.20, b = 2.14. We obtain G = 0.97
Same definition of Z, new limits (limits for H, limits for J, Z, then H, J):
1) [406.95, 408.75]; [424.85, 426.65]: 1.0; 0.77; 1.0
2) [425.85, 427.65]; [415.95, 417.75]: 1.2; 0.80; 1.2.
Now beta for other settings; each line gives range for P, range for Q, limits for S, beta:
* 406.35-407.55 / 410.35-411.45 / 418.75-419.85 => -14.2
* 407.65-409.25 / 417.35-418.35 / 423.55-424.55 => -20.4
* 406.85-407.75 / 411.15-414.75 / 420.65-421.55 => -16.9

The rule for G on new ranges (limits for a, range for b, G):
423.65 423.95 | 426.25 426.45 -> 0.89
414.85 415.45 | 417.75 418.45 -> 1.10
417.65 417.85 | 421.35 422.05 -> 1.13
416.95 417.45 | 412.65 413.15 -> 0.99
